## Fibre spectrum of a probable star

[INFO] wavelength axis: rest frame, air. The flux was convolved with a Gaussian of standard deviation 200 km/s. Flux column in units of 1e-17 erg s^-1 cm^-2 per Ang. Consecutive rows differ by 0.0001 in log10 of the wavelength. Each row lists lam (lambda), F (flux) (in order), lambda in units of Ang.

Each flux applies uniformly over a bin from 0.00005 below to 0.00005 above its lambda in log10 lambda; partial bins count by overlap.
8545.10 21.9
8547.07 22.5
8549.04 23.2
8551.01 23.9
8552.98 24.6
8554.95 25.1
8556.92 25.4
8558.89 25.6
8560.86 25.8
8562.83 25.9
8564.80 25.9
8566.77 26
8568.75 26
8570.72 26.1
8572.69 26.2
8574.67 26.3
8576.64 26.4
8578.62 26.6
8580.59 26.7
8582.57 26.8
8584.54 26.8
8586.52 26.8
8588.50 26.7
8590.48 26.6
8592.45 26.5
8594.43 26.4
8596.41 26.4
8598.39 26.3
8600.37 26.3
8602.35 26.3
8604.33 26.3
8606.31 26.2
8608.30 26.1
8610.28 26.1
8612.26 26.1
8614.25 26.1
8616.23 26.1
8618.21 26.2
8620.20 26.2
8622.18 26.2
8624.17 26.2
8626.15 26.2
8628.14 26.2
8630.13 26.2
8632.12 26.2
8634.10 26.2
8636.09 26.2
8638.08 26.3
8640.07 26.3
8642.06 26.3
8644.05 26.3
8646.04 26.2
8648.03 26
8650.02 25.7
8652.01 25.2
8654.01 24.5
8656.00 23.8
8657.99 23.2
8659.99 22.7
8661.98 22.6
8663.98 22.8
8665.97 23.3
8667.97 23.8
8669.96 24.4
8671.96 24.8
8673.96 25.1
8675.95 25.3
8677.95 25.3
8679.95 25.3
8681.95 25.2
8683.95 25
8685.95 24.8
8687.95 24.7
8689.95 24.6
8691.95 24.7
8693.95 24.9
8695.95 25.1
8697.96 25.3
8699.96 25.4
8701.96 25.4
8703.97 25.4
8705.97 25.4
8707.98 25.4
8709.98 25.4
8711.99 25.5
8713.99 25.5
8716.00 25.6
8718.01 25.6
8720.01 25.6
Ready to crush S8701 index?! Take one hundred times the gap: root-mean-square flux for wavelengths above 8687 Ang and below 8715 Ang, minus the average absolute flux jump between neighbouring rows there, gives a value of 2512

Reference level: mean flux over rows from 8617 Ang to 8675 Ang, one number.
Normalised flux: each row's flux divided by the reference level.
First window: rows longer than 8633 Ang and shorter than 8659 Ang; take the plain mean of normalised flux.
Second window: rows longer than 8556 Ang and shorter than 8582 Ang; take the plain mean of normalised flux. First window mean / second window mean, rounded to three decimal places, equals 0.980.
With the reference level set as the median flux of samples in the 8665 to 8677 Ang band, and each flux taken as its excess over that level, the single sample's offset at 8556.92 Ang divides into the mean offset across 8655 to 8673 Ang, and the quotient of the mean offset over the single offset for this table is -1.4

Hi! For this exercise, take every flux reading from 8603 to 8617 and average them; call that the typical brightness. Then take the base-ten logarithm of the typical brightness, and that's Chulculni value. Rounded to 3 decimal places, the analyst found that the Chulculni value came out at 1.417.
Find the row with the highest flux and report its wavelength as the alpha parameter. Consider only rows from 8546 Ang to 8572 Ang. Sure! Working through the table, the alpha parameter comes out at 8570.72 Ang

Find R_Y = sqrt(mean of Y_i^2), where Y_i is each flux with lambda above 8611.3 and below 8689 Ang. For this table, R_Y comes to 25.3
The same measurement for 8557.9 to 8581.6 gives 26.1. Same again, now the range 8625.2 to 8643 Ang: 26.2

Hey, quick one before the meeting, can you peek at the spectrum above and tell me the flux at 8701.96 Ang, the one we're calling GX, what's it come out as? 25.4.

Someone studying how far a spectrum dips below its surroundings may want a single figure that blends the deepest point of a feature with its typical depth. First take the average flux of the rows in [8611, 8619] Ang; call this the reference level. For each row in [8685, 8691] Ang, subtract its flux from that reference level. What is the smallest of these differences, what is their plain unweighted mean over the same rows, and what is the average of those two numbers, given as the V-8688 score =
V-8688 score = 1.4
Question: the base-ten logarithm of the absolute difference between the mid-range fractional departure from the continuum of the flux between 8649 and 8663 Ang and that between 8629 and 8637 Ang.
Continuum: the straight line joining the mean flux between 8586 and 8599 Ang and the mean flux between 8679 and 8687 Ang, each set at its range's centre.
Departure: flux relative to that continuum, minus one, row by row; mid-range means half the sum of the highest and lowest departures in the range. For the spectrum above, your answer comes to -1.2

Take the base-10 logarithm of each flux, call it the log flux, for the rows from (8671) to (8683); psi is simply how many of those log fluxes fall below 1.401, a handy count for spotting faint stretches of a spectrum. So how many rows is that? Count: 2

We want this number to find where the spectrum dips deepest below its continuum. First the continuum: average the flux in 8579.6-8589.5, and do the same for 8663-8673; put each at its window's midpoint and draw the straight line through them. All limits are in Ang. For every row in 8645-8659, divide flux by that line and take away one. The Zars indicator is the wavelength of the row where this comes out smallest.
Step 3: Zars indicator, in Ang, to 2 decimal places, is 8657.99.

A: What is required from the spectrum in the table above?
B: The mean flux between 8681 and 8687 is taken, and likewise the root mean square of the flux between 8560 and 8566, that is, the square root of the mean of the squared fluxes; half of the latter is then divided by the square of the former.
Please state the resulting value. 0.0207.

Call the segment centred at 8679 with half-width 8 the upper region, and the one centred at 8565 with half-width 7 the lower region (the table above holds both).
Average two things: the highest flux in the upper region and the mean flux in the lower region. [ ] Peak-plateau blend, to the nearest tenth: 25.6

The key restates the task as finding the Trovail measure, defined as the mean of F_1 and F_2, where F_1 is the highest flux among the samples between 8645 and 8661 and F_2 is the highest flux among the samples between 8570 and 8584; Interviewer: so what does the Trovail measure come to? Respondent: 26.5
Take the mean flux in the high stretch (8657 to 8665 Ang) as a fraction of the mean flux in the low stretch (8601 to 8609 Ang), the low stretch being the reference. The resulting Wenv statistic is 0.870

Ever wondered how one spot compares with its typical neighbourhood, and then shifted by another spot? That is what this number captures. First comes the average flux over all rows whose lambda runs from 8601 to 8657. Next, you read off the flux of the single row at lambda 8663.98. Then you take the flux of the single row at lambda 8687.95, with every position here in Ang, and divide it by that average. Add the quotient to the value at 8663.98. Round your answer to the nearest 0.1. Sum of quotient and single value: 23.8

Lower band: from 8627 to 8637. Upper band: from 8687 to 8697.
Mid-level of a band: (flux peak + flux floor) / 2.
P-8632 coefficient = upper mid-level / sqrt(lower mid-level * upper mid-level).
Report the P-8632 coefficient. 0.97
